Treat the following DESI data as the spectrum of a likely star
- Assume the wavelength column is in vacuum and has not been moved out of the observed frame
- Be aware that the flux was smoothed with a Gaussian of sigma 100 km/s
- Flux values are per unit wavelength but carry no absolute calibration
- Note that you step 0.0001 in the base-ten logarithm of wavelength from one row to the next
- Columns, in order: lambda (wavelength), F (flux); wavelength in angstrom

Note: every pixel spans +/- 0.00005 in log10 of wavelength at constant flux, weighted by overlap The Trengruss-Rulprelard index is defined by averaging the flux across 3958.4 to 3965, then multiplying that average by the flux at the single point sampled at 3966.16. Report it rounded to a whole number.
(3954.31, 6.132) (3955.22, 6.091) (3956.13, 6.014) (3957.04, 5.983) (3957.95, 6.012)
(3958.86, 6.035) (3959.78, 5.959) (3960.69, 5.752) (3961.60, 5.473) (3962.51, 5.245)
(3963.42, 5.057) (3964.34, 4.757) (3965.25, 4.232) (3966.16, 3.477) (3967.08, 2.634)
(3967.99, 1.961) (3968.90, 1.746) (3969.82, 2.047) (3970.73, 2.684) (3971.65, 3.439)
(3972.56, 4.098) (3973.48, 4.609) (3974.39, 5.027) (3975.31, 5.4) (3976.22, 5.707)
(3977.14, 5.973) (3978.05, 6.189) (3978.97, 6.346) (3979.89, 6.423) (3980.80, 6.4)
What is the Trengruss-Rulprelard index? 19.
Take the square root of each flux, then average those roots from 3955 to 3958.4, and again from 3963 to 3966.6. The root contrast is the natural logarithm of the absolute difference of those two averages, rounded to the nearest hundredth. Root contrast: -1.00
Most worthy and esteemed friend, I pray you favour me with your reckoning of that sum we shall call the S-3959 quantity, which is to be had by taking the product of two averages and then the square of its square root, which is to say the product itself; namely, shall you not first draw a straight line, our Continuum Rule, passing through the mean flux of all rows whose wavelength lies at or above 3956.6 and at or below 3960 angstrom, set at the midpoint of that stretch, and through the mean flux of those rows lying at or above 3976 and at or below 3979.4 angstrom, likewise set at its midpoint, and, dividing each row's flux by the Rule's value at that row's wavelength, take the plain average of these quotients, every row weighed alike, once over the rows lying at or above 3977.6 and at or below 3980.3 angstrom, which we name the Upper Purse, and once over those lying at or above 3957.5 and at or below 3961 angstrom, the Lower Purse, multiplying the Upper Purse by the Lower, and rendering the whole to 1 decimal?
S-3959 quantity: 1.0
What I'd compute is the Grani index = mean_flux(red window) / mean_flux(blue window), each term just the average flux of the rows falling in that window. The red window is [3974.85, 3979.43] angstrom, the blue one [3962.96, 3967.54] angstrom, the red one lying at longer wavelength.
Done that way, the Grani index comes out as 1.5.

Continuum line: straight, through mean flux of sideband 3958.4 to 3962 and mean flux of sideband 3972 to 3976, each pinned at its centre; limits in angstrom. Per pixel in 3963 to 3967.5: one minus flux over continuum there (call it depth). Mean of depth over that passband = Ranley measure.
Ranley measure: 0.26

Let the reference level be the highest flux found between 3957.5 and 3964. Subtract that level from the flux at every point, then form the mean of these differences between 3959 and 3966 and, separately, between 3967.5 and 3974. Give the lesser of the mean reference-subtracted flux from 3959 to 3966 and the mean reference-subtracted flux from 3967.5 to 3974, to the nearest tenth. -3.1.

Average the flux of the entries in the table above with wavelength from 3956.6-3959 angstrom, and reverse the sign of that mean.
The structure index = -6.0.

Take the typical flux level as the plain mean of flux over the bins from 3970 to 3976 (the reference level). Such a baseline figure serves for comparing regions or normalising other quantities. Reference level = 4.2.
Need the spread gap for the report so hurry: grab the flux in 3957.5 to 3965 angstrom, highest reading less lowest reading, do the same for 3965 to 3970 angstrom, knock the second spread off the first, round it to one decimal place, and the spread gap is -1.2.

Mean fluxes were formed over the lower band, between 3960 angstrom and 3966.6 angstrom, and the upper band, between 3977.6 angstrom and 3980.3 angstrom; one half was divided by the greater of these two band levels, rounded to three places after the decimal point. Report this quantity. 0.079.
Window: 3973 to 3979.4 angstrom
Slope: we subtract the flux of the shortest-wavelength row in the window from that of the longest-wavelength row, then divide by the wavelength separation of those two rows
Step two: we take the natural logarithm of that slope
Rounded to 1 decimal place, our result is -1.2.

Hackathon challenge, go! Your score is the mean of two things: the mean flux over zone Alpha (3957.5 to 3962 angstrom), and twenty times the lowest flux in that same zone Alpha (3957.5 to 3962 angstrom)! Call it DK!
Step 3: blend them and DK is 58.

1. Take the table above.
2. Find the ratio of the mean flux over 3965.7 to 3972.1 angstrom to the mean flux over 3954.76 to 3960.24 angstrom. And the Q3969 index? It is 0.43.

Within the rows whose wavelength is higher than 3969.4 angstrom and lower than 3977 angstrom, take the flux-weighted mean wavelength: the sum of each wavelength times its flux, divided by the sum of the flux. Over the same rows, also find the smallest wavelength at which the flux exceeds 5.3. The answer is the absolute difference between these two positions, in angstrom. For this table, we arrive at 1.7 angstrom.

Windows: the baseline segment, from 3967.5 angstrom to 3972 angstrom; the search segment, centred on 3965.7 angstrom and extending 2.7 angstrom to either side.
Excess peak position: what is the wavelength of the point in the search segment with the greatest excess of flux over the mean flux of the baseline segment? 3963.42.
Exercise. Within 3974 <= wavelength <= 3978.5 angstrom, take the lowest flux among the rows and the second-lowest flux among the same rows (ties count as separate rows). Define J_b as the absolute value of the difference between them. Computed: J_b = 0.37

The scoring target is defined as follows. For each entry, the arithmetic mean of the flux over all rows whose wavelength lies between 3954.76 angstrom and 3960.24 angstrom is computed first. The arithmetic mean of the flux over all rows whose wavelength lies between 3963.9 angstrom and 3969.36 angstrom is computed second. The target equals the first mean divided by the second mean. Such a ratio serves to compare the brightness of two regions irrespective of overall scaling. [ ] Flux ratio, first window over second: 1.9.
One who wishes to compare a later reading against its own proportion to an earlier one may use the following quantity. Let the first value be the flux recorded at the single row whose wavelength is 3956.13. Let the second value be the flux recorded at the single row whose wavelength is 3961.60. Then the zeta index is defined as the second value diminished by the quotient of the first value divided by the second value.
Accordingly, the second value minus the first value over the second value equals 4.4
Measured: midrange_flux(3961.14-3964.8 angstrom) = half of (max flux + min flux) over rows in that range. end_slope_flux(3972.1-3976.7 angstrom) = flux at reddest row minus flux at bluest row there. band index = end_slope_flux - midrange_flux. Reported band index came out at -3.51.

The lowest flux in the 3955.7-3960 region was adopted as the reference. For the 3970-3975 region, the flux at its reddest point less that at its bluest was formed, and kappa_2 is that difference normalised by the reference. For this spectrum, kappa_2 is 0.4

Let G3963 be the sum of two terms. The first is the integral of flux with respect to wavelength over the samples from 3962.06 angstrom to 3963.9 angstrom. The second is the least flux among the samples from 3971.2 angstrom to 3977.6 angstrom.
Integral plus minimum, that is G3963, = 13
